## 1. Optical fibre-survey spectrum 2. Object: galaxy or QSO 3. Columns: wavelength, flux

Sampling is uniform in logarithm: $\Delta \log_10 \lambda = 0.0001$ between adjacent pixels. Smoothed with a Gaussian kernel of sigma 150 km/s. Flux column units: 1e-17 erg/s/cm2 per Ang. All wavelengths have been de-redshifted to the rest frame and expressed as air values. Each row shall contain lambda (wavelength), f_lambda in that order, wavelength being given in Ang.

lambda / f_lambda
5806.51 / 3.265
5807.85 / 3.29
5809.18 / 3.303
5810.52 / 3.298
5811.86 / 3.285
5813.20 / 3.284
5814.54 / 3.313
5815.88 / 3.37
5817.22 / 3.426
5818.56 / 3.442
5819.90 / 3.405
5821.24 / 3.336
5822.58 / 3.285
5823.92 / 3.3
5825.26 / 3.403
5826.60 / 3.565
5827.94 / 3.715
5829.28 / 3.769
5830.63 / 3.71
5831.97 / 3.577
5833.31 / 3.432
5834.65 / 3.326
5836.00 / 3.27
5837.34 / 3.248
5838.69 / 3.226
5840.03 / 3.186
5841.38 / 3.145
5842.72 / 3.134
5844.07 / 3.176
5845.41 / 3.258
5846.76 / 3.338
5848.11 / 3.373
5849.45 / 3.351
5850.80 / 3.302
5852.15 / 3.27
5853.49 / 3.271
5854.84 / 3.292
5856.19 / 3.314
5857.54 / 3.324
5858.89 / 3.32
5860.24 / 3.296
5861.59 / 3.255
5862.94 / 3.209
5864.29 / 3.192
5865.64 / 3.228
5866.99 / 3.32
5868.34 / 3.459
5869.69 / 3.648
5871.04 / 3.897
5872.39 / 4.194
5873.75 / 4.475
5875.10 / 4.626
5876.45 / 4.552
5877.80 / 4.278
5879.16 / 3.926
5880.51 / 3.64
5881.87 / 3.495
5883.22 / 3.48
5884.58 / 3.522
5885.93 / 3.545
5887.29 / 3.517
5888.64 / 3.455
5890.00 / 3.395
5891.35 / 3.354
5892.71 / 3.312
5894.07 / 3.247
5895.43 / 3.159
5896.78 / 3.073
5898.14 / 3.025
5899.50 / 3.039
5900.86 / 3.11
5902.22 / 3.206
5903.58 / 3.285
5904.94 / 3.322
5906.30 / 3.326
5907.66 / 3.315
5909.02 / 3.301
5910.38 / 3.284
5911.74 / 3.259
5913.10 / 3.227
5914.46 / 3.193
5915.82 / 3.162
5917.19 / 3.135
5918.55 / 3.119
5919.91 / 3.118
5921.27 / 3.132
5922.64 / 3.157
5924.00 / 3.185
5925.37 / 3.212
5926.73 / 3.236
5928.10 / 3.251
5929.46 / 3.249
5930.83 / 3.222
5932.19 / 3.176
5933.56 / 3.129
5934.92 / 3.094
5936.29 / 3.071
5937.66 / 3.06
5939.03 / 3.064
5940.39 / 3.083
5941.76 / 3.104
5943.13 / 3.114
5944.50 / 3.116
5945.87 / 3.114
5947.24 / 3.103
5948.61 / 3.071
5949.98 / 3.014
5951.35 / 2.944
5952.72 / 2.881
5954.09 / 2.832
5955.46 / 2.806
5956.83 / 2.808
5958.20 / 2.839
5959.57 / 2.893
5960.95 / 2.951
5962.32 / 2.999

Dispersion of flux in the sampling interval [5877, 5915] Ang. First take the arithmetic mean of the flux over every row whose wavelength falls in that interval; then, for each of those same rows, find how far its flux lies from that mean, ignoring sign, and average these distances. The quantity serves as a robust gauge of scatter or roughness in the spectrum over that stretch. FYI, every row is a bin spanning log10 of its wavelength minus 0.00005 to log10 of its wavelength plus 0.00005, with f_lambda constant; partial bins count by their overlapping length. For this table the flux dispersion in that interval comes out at 0.184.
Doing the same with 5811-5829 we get 0.091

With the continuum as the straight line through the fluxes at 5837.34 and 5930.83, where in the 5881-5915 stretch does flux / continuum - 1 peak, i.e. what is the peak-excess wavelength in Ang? 5885.93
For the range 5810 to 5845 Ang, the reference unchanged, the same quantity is 5829.28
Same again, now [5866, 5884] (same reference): 5875.10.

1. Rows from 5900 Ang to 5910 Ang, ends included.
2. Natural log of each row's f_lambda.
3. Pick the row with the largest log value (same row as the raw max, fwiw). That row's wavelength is 5906.30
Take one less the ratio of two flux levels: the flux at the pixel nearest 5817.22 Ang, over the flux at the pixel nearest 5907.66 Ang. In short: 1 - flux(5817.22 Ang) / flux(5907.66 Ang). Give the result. -0.03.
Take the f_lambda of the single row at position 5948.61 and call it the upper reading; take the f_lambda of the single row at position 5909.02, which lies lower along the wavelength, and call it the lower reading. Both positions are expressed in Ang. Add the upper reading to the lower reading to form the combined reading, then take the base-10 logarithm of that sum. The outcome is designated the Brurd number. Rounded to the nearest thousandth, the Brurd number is 0.804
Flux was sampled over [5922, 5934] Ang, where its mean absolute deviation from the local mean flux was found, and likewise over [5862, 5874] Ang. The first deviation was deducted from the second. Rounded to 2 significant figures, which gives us 0.35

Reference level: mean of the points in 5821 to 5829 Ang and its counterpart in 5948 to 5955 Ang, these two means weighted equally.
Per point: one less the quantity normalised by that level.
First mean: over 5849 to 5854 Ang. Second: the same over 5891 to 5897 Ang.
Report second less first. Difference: 0.02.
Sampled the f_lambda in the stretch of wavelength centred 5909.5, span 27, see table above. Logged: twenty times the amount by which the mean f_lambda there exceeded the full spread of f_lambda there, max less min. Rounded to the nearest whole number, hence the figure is 58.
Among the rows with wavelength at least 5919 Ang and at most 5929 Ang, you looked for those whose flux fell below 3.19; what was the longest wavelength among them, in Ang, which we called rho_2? 5924.00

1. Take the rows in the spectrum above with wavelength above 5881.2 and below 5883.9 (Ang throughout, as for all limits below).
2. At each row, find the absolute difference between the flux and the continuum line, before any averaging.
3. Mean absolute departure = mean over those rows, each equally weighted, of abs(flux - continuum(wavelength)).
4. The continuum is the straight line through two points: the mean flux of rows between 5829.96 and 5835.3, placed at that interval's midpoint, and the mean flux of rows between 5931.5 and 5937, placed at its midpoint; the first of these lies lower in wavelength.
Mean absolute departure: 0.17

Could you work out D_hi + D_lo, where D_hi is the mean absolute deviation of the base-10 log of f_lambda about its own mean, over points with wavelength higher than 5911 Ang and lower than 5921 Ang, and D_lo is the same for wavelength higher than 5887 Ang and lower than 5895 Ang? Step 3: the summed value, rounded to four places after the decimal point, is 0.0159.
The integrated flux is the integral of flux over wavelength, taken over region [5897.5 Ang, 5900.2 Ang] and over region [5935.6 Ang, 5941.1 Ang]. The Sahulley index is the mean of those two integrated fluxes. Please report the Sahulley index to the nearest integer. 13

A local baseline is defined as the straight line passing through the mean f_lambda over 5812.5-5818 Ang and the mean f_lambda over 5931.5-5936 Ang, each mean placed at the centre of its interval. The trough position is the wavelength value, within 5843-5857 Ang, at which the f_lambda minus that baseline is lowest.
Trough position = 5844.07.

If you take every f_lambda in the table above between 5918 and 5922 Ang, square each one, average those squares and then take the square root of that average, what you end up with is 3.12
